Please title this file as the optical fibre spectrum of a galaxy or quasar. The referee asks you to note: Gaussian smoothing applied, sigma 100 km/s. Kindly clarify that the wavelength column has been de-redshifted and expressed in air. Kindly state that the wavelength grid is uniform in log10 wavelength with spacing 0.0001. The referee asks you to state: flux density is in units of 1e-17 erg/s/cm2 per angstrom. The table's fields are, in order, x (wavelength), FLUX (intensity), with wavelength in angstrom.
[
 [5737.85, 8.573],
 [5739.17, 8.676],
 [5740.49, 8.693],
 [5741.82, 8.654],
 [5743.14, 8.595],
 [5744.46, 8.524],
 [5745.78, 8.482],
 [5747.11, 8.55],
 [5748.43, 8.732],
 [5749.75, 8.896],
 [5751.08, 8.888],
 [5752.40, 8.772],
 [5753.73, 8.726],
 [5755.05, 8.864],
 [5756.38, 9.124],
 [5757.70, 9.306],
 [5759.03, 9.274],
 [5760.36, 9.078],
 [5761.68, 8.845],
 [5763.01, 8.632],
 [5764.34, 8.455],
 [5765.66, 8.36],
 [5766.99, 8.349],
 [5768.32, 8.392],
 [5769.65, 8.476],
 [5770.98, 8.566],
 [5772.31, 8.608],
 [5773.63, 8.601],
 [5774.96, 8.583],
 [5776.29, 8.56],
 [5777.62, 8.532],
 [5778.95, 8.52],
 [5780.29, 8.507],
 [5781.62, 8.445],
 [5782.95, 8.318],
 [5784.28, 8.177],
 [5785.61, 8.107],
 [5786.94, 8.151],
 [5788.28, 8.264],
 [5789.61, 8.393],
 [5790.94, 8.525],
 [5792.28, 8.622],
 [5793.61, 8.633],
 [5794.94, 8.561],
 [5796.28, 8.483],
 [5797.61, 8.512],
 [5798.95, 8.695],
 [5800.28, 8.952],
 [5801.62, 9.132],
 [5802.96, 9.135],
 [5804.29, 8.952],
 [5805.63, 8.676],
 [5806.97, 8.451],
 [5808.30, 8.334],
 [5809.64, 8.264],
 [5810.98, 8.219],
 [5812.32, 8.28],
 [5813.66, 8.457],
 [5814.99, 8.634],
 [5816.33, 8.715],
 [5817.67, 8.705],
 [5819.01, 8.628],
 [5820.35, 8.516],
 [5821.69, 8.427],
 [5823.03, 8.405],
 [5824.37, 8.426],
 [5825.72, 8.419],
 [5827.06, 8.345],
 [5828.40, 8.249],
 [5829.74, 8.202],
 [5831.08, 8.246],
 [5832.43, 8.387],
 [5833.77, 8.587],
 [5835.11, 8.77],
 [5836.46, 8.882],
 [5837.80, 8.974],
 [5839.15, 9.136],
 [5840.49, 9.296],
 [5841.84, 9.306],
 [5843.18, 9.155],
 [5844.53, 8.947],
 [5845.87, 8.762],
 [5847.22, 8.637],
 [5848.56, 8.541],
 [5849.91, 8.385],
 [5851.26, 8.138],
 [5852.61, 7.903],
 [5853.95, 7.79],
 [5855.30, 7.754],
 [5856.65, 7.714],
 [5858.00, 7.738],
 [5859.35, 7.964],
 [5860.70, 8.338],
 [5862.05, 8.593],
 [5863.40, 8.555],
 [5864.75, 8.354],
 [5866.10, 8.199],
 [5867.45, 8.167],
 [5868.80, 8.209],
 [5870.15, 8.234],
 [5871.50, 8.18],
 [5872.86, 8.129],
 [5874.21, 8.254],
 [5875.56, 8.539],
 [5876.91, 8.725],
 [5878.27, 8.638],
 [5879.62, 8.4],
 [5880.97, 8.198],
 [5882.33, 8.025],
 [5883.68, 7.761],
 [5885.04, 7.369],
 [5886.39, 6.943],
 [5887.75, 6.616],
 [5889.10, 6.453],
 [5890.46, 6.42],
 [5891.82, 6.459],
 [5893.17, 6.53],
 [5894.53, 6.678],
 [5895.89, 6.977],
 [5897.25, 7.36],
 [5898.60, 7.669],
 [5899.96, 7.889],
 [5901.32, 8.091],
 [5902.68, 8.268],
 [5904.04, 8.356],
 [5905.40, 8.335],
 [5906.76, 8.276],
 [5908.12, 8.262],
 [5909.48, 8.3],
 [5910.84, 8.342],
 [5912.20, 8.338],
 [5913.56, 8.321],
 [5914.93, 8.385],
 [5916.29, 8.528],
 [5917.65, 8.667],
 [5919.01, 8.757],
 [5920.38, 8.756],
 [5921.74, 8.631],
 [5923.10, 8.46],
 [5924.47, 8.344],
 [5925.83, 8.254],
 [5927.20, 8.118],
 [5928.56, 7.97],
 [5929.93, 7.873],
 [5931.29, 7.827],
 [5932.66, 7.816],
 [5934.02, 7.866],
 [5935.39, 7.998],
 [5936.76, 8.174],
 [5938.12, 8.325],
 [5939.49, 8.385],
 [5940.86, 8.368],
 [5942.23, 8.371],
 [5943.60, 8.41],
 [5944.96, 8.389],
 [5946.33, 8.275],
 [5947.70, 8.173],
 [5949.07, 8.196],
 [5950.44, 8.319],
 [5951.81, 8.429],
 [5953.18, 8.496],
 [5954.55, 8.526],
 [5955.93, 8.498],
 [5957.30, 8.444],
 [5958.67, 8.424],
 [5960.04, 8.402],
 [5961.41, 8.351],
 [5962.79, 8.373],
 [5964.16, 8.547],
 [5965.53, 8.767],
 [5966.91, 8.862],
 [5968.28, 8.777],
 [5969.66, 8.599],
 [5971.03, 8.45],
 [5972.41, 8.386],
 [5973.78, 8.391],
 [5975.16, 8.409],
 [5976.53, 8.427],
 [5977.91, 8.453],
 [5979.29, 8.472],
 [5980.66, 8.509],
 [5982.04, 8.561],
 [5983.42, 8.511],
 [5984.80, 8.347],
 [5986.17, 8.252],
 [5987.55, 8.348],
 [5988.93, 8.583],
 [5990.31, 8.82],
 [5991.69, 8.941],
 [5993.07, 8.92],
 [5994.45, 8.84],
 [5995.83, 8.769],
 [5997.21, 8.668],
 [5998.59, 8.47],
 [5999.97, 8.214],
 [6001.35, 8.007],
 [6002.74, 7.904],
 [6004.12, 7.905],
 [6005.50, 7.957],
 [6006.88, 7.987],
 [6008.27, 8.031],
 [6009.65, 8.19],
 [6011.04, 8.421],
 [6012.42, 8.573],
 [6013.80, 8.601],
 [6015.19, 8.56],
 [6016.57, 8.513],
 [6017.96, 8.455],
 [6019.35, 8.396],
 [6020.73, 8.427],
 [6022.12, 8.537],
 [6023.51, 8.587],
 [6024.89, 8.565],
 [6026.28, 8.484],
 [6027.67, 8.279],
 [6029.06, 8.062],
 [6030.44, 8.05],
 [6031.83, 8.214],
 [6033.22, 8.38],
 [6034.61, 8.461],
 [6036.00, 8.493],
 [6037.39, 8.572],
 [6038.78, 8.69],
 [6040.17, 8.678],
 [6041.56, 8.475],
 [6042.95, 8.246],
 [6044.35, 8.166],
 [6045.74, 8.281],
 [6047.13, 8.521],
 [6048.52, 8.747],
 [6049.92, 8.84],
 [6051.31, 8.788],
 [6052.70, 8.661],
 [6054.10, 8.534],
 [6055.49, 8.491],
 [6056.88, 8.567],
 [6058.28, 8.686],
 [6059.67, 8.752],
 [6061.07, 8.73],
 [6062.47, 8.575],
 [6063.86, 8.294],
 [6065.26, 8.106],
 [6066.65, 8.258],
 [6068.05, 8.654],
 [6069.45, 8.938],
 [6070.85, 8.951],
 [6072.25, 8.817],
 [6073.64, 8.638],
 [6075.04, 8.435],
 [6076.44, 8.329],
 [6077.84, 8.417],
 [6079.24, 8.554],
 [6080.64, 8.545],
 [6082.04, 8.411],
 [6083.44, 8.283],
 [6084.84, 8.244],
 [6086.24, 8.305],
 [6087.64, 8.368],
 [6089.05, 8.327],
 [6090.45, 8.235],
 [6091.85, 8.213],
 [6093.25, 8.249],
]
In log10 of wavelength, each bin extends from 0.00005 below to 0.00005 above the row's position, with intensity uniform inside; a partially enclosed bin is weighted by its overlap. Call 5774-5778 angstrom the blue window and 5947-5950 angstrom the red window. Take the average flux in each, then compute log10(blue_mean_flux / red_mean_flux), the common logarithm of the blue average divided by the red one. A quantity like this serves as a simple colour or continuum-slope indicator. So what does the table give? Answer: 0.019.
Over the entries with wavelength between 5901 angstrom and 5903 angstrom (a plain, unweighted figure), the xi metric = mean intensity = 8.18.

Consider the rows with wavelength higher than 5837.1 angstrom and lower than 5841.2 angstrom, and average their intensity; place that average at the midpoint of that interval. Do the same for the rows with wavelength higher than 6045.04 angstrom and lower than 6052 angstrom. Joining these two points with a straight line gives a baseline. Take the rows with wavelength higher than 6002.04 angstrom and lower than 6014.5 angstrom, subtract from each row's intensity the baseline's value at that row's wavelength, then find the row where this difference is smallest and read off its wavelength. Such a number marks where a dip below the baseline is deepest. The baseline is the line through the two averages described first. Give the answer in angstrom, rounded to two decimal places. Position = 6002.74 angstrom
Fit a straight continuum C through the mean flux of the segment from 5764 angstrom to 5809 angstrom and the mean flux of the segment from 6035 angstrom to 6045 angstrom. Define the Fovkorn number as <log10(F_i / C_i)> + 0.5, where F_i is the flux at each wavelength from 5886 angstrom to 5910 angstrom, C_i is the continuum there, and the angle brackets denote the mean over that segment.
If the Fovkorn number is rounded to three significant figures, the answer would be 0.439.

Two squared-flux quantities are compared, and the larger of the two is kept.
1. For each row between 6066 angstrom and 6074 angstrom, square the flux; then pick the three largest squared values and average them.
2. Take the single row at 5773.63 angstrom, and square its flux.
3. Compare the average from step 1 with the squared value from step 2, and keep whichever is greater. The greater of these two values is 79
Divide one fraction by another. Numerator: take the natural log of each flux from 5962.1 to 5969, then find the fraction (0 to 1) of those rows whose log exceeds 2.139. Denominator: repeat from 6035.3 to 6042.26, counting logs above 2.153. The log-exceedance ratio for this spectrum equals 2.0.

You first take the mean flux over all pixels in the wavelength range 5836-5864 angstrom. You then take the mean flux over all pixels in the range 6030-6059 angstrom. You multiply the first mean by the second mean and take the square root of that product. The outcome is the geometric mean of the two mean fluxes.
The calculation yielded 8.50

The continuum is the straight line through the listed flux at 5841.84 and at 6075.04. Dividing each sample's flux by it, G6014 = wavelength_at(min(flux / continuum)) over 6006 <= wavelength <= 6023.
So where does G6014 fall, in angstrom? 6006.88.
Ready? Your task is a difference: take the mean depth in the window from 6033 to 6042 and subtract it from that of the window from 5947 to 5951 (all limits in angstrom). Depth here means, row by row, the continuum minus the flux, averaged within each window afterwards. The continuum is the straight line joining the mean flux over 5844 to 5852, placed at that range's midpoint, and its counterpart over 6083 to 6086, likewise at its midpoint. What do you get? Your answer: 0.42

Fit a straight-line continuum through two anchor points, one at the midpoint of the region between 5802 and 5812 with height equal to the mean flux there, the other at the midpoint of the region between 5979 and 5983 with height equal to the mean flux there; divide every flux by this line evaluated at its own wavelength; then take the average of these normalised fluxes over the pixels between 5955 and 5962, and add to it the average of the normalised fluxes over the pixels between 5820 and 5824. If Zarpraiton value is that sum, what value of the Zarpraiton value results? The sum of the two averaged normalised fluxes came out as 1.97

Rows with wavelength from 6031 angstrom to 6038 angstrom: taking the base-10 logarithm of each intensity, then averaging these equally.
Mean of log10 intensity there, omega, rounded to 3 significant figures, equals 0.925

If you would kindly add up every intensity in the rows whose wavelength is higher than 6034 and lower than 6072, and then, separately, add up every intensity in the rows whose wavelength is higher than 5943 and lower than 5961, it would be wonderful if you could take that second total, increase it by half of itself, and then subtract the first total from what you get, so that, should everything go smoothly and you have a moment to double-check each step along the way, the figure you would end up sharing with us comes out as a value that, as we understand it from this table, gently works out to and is -68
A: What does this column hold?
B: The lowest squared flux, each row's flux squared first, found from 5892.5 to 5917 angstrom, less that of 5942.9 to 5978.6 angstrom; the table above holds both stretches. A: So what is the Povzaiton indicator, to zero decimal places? -24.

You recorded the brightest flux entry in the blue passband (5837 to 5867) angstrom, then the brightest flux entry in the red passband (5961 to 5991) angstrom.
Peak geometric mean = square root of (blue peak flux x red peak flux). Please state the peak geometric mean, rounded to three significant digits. 9.08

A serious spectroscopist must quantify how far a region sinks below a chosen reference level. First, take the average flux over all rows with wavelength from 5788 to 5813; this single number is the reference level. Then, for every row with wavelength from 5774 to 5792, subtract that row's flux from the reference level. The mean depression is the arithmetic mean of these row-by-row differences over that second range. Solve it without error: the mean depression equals 0.19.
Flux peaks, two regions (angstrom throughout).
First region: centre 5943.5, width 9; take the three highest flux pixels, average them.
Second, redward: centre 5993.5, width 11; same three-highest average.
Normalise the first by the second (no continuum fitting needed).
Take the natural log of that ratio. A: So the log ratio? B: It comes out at -0.06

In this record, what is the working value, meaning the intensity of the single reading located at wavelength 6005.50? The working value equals 7.957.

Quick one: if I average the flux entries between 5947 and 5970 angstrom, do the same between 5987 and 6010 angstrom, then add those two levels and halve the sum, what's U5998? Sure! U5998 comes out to 8.43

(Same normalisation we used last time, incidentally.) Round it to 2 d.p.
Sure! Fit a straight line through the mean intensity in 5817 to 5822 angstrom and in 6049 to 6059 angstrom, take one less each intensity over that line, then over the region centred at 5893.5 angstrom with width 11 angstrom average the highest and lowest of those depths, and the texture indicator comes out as 0.18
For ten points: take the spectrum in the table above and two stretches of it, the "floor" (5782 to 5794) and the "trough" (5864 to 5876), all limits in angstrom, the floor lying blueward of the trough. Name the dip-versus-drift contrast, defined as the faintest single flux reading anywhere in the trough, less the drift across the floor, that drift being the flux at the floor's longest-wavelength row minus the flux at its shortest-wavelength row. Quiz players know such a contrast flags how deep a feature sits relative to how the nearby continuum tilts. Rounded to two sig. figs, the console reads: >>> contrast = 7.8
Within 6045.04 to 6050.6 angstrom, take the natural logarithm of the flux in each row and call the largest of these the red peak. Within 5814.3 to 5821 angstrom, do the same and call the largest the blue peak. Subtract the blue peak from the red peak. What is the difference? 0.01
